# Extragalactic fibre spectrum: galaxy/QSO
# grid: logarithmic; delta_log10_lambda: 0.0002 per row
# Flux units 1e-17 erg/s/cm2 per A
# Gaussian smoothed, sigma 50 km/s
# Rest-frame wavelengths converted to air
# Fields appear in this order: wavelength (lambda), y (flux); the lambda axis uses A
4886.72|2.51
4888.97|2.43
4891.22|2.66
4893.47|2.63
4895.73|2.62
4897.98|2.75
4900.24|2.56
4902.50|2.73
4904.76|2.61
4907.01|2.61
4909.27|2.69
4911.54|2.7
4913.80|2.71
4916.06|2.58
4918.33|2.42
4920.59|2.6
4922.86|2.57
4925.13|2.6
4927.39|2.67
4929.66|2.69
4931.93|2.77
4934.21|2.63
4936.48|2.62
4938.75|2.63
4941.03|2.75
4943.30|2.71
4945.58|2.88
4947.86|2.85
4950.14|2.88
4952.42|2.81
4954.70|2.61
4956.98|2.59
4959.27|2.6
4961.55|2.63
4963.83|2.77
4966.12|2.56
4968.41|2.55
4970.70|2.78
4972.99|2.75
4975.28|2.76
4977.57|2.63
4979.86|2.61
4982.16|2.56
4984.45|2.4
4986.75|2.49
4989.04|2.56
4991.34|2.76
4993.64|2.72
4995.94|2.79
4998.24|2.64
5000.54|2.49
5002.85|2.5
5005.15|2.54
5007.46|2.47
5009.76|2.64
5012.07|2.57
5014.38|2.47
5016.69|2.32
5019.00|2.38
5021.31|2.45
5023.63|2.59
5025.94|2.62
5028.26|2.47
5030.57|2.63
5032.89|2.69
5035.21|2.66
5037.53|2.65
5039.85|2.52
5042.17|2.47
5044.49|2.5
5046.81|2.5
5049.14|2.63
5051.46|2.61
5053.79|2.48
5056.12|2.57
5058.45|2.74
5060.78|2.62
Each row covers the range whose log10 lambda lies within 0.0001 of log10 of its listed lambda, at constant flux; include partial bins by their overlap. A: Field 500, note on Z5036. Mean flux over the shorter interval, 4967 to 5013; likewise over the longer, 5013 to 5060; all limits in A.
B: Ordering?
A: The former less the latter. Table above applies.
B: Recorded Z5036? 0.06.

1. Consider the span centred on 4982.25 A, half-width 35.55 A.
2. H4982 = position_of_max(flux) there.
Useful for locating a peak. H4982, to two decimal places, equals 4950.14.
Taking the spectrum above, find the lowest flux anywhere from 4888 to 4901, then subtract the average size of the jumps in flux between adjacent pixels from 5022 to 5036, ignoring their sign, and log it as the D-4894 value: 2.34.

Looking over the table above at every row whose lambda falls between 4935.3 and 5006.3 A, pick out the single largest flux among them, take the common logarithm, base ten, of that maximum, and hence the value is 0.459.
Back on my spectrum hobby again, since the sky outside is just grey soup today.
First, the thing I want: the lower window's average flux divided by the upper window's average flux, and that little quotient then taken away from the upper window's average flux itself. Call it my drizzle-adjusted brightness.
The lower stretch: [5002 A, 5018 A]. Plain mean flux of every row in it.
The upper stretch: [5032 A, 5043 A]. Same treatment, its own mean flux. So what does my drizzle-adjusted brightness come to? 1.64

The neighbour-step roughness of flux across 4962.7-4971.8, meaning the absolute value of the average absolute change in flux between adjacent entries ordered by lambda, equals 0.15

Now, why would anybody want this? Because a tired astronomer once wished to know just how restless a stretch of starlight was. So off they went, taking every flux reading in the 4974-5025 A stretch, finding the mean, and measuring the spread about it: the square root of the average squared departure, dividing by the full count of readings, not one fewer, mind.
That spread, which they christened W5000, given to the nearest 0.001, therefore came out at 0.124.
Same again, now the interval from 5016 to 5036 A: 0.125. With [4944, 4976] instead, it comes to 0.117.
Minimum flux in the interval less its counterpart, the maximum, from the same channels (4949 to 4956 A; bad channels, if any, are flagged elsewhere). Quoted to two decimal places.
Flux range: -0.27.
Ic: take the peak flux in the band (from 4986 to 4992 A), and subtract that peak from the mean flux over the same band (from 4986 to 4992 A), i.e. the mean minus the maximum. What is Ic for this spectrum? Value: -0.16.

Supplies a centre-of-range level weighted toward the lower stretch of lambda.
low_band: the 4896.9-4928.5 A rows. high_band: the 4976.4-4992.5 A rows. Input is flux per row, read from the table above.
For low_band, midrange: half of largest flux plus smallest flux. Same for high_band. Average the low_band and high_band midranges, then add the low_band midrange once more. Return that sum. 5.17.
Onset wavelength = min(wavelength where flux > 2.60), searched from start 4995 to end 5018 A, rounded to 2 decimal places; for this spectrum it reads 4995.94 A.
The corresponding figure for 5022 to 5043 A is 5025.94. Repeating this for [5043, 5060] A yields 5049.14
